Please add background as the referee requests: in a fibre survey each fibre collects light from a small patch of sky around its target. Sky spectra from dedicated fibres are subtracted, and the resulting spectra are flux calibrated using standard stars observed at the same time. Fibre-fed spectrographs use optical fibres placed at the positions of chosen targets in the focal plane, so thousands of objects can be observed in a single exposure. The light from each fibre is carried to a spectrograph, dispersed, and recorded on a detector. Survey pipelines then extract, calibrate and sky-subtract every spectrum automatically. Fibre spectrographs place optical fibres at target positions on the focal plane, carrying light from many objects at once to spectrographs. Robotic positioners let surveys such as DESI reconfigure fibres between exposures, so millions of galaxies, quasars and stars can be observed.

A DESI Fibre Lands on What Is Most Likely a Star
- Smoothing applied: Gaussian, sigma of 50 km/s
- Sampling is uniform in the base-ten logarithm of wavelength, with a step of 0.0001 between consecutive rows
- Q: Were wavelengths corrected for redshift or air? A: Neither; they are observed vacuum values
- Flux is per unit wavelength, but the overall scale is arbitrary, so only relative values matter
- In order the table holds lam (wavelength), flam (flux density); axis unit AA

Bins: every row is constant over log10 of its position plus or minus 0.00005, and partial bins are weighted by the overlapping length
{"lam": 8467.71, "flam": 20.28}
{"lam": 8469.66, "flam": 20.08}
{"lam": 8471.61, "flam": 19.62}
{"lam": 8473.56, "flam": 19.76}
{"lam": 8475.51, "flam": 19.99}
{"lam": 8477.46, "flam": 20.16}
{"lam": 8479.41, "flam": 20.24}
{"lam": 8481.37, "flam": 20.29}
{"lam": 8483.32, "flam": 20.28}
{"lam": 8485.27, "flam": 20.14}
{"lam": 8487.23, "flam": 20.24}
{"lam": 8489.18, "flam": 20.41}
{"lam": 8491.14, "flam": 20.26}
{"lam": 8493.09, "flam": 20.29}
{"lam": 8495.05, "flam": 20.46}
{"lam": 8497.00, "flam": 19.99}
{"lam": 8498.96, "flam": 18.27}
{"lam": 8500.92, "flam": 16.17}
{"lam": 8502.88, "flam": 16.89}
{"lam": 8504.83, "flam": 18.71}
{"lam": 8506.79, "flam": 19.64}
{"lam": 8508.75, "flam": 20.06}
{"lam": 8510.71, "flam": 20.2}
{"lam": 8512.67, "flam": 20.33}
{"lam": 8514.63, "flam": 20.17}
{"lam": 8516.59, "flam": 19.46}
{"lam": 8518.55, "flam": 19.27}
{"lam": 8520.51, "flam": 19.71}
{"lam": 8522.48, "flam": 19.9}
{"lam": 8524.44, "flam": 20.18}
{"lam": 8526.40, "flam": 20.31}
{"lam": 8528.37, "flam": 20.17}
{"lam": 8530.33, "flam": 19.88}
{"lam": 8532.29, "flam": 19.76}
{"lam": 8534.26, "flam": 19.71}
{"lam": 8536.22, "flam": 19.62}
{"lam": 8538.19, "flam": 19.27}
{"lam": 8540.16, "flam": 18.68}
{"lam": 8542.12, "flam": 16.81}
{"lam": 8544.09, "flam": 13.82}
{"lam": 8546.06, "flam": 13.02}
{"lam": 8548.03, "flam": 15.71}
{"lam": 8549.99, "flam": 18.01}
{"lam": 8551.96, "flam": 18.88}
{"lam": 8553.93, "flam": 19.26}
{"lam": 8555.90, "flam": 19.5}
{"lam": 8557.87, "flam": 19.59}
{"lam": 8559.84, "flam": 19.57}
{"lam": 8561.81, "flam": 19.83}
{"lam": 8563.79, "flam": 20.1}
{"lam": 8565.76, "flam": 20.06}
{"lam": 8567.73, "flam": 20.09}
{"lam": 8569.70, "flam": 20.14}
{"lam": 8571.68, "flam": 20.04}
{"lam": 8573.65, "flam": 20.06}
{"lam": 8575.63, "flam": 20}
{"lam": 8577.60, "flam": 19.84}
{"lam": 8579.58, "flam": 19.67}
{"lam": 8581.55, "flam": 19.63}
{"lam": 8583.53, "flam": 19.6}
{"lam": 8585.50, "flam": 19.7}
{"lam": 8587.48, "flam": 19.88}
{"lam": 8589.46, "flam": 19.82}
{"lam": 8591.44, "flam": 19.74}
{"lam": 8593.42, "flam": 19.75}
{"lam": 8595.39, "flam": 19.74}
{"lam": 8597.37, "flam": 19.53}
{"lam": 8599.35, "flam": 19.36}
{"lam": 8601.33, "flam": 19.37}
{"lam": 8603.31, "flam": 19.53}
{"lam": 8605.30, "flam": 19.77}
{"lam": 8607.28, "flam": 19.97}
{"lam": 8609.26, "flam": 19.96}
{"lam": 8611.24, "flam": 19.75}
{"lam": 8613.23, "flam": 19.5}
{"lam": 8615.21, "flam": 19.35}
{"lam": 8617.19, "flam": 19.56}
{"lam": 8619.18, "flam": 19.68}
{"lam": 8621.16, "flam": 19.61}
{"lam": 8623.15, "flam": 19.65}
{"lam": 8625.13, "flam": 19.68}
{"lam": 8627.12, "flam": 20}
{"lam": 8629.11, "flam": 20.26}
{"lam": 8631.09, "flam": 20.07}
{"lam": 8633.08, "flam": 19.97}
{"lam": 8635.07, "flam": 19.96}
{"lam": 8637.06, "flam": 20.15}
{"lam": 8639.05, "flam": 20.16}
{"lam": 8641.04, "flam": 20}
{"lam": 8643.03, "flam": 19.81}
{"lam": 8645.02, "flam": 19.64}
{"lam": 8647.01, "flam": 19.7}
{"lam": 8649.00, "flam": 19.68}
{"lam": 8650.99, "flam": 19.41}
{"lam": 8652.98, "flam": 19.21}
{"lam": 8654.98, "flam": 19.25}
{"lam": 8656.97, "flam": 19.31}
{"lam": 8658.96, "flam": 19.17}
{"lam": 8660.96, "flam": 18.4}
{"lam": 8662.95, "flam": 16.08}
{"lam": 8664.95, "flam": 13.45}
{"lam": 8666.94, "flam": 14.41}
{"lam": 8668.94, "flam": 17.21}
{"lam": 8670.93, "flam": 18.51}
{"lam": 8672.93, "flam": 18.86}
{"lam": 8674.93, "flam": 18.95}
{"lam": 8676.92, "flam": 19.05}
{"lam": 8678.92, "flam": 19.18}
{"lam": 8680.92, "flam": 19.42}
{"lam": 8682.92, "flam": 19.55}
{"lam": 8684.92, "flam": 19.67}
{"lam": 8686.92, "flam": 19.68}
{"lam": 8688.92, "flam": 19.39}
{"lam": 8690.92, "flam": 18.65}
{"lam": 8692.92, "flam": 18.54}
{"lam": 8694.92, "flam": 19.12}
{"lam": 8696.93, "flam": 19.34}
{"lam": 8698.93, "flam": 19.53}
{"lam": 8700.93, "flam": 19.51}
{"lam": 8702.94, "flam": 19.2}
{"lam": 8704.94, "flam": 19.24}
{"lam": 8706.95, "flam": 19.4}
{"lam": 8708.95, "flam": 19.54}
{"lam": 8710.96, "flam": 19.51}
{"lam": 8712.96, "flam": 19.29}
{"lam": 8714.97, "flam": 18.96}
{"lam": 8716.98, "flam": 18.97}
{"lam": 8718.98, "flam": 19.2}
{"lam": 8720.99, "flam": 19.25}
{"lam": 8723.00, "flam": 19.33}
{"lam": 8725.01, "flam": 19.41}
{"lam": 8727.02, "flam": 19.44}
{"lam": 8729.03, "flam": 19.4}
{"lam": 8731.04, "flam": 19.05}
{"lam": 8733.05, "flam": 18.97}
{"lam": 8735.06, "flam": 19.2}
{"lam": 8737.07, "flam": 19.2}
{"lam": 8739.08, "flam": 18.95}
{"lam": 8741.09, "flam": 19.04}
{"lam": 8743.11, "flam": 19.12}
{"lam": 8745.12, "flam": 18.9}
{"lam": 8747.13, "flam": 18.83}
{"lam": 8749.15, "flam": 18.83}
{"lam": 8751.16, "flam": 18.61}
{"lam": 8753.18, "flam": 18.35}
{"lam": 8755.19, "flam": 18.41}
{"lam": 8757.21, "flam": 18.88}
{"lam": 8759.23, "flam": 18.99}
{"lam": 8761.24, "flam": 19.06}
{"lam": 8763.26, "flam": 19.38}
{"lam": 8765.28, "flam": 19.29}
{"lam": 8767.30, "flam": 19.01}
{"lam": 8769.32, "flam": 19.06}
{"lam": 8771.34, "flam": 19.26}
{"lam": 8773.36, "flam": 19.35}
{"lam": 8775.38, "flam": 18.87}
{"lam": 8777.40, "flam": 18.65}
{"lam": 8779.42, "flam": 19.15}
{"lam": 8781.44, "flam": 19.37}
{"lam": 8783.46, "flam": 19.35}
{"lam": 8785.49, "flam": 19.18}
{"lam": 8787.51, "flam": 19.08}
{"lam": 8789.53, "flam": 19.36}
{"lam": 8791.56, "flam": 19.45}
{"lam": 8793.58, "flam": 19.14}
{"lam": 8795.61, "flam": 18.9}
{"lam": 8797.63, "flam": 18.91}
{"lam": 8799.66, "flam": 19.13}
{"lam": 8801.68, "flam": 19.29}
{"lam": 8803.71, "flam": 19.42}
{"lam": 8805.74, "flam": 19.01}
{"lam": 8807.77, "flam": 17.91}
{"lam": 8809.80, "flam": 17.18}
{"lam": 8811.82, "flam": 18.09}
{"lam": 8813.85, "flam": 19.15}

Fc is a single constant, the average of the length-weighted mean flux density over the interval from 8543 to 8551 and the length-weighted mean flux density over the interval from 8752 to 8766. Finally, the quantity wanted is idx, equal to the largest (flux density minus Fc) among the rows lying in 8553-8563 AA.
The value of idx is 2.8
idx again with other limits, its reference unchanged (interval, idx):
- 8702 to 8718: 2.5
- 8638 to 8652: 3.1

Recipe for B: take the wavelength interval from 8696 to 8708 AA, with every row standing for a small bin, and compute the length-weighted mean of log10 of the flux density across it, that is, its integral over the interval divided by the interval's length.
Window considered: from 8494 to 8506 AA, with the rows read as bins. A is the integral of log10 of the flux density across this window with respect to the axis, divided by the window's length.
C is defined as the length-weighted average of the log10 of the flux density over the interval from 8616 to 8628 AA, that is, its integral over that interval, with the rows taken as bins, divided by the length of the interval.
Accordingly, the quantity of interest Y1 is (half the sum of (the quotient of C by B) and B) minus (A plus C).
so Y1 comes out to -1.41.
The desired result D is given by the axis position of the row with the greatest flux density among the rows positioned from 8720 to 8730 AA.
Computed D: 8727.02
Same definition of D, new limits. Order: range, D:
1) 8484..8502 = 8495.05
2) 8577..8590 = 8587.48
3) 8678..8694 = 8686.92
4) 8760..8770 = 8763.26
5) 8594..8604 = 8595.39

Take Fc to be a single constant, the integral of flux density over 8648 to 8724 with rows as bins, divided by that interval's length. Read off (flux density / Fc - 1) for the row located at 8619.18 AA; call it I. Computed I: 0.05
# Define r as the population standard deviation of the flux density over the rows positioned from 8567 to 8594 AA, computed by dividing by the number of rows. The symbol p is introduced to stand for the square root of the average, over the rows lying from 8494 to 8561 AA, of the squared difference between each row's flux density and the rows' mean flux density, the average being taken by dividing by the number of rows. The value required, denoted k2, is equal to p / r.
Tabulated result 10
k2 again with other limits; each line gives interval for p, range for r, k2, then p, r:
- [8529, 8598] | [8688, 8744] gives 7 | 1.7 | 0.25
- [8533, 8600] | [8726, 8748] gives 9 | 1.7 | 0.19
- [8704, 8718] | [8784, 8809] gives 1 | 0.2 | 0.39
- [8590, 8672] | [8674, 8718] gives 5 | 1.4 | 0.30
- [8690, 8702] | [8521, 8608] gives 0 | 0.4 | 1.52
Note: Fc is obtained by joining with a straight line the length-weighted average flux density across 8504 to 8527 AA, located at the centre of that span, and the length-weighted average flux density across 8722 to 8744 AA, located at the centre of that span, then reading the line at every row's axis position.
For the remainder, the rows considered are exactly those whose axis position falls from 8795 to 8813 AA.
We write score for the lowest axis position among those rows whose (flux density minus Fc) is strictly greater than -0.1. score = 8797.63 AA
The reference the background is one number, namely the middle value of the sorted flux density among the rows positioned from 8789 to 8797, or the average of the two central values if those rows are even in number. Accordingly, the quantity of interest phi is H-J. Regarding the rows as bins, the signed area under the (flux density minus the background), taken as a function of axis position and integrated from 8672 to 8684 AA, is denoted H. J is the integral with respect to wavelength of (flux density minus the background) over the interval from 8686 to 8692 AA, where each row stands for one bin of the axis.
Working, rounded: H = -0.9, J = -0.2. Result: -1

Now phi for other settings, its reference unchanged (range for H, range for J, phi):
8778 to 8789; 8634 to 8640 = -5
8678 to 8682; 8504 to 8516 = -7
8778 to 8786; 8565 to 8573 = -7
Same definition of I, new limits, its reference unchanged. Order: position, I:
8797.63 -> 0.01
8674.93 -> 0.01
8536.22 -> 0.04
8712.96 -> 0.03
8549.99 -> -0.04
